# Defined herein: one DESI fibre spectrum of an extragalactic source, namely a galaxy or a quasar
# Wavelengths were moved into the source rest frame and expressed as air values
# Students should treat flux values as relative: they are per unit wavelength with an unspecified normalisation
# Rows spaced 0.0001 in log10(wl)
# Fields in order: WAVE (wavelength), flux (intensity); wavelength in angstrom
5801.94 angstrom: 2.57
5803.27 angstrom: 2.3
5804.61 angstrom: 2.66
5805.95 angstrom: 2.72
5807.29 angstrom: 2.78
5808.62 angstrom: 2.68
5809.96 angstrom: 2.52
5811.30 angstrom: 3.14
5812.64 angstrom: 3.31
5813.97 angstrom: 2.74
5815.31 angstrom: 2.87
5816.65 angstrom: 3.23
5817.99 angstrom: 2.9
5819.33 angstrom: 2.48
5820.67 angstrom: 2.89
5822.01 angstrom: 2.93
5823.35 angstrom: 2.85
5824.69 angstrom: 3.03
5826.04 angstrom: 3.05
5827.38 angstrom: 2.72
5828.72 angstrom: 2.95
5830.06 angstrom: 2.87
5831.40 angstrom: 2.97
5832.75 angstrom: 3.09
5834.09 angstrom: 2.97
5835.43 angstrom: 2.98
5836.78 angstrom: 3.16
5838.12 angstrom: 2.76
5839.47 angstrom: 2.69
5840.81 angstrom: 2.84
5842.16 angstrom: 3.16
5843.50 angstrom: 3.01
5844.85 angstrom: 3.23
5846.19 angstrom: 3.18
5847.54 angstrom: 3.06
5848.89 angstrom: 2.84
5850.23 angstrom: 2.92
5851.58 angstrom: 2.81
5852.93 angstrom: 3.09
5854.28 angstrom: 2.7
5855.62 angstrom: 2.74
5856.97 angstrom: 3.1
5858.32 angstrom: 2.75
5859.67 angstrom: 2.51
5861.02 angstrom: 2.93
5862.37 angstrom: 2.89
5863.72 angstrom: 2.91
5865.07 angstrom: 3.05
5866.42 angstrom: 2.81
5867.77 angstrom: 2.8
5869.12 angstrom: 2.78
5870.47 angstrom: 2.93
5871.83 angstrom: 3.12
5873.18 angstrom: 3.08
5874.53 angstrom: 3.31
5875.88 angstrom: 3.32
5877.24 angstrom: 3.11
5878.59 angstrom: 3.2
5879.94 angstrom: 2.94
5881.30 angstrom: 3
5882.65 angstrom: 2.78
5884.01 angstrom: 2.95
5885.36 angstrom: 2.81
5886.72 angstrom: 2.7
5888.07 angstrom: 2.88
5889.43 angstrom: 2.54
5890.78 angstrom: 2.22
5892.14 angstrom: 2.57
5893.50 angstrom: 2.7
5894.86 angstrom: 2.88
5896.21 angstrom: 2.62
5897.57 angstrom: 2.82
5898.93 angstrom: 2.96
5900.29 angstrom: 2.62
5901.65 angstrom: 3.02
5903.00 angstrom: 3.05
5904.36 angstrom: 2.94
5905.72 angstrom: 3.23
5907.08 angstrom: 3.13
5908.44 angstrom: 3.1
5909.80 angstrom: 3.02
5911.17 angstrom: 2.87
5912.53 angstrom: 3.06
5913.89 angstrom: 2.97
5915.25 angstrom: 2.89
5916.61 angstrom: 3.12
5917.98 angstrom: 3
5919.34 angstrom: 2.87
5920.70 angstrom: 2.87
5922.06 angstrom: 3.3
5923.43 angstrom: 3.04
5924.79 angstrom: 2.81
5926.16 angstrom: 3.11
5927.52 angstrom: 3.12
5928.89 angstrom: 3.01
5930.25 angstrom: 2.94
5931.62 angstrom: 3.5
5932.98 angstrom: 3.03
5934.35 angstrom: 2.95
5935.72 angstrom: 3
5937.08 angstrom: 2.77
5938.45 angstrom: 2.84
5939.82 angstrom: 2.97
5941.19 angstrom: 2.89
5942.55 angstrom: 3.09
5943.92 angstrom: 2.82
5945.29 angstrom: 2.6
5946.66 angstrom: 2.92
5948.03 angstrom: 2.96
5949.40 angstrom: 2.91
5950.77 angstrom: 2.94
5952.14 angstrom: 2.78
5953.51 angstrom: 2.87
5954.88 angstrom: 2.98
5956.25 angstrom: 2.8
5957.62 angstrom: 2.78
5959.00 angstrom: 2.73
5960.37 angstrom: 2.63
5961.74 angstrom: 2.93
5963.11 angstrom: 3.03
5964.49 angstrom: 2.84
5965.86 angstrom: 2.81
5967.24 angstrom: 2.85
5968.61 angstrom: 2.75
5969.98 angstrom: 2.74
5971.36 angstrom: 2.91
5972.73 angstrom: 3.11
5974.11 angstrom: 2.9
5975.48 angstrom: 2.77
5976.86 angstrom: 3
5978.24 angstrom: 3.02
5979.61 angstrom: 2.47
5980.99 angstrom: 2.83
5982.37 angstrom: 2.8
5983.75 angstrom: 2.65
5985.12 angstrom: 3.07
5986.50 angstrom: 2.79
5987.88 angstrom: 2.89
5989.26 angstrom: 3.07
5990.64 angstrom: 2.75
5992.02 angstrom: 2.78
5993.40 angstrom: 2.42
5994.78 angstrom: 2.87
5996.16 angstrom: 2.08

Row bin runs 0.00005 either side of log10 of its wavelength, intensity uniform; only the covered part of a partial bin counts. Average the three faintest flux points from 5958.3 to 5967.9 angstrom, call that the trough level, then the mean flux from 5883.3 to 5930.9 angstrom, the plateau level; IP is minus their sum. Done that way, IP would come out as -5.63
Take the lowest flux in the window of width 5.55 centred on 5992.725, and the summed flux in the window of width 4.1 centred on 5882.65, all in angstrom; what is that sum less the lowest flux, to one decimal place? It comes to 6.3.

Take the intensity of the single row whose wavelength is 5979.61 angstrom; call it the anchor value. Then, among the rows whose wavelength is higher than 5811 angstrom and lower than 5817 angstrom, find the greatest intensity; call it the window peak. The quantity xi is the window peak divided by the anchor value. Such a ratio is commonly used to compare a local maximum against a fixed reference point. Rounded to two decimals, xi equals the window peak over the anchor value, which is 1.34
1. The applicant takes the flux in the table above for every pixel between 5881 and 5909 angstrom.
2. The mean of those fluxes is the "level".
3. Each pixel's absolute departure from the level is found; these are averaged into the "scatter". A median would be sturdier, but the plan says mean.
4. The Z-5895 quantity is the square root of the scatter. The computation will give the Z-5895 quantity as 0.43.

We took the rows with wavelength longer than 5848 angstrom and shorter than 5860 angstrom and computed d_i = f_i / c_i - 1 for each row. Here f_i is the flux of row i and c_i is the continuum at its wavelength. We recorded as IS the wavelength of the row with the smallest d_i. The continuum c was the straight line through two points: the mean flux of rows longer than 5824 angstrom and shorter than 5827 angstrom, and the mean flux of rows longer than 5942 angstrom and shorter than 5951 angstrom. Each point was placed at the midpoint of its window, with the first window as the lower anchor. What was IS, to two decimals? 5859.67 angstrom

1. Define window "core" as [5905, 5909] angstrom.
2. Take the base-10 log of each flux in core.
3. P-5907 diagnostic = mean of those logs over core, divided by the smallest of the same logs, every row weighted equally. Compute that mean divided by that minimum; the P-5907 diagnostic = 1.01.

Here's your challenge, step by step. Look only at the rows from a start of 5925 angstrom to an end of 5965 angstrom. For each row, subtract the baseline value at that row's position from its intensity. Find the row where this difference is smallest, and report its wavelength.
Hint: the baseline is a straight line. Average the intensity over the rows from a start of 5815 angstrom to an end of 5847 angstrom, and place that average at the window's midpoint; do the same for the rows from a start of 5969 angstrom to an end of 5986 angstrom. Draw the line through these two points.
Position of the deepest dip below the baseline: 5945.29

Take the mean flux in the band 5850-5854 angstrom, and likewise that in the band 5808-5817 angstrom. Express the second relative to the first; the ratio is 1.00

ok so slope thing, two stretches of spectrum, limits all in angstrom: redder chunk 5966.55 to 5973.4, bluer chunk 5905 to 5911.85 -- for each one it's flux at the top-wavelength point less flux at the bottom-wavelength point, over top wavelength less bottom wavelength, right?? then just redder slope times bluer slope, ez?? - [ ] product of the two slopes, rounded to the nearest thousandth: -0.003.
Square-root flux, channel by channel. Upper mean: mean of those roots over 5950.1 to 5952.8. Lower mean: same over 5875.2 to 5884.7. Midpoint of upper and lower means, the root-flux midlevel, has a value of 1.72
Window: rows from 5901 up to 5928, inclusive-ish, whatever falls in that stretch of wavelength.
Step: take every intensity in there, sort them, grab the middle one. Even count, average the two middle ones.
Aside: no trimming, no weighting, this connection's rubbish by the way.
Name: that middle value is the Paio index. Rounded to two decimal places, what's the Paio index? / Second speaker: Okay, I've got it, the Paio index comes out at 3.03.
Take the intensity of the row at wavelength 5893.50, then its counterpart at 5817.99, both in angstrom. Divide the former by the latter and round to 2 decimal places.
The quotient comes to 0.93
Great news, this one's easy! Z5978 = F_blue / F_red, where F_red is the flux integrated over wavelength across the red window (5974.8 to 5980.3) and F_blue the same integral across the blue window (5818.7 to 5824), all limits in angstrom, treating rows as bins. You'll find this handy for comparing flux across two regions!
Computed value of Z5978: 0.96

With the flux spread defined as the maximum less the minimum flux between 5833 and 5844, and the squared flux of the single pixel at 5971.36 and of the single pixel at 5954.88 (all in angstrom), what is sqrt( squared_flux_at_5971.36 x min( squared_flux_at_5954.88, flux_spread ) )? 1.99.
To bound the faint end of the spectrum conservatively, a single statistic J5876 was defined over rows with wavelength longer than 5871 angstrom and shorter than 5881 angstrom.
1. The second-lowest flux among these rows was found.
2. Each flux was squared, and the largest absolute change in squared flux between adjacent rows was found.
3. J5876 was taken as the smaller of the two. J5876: 1.6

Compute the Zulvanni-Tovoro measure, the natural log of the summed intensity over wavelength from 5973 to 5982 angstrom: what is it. 2.83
